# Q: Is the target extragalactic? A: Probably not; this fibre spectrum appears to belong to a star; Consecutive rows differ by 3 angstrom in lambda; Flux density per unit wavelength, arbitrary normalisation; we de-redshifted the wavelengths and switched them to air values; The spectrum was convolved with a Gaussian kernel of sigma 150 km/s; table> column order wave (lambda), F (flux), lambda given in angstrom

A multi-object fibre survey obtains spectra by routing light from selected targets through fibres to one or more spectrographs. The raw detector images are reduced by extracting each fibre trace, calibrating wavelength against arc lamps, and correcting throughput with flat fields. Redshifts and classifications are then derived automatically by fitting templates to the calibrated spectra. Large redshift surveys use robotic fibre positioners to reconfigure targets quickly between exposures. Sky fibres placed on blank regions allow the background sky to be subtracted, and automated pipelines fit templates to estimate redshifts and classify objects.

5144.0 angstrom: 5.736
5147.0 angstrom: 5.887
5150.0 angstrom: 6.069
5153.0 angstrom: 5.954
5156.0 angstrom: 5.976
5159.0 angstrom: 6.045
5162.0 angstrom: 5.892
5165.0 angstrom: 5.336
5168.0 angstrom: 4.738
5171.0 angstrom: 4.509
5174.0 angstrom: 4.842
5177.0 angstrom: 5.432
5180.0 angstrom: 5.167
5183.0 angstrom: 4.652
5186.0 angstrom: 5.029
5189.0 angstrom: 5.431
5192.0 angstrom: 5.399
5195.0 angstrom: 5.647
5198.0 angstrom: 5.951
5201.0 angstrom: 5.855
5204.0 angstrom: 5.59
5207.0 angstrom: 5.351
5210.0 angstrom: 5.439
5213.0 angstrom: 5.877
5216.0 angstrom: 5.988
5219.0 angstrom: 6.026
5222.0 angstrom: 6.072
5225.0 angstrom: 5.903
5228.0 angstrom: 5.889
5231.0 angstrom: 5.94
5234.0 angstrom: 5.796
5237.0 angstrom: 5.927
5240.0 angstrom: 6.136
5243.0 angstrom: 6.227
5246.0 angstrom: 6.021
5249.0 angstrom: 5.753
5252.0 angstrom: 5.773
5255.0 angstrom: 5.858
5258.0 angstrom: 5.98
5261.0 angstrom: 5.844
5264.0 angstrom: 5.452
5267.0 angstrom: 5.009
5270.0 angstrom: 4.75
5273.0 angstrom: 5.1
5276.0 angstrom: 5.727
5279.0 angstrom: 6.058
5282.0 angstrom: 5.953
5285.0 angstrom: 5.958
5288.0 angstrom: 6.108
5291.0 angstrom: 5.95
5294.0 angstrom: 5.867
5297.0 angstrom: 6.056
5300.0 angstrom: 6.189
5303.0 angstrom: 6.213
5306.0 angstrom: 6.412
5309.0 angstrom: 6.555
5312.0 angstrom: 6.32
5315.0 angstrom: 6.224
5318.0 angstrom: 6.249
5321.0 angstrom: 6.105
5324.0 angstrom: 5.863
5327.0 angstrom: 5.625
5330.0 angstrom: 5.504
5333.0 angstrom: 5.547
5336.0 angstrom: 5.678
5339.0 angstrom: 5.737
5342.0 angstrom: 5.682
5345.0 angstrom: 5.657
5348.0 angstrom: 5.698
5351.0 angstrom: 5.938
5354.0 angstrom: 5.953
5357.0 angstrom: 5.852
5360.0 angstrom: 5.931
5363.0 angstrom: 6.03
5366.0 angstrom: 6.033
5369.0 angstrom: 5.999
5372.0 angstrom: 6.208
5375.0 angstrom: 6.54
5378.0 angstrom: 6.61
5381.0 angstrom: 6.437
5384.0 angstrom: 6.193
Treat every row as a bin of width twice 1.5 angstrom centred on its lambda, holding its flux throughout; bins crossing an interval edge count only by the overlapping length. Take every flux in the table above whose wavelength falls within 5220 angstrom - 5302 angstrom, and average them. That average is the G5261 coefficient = 5.83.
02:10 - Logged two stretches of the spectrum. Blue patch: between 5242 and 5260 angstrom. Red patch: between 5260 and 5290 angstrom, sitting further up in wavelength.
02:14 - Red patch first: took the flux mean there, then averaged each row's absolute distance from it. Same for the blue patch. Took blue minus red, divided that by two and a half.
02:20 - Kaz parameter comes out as -0.11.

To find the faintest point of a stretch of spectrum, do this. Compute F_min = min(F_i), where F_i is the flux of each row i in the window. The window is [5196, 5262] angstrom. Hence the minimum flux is 5.351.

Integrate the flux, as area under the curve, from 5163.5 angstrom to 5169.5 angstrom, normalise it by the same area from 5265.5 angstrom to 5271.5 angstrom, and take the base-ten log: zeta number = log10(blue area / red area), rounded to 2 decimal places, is 0.01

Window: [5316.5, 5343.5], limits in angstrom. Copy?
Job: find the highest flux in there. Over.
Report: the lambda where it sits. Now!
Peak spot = 5318.0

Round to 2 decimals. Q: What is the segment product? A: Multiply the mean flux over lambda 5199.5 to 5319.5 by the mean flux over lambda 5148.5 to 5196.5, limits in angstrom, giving 31.67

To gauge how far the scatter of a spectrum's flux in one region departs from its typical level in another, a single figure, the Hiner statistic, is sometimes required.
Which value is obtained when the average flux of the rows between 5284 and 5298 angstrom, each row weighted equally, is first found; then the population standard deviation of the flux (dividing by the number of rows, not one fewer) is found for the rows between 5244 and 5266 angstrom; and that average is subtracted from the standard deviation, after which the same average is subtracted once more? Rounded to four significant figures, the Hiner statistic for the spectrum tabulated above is -11.80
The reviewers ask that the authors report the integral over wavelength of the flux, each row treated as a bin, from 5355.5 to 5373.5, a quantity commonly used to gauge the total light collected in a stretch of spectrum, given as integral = 108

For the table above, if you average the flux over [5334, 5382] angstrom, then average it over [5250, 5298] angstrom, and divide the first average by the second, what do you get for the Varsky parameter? 1.05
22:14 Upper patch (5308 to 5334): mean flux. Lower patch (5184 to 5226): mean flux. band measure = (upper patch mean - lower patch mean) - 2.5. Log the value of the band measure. -2.2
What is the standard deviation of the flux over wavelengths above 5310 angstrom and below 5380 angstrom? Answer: 0.30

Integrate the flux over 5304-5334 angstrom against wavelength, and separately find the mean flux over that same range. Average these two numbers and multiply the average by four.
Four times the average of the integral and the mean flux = 375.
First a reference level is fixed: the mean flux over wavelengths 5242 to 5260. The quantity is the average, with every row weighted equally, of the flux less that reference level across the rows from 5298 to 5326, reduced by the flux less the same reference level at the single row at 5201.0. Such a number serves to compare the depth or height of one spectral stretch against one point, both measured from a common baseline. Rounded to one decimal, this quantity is 0.4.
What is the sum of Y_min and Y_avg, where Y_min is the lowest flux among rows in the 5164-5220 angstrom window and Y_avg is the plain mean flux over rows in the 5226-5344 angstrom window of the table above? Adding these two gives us 10.4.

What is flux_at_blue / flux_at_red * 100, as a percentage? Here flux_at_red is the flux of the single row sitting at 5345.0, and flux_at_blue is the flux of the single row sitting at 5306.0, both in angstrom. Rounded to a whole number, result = 113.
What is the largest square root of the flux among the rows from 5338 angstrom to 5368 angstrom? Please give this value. 2.46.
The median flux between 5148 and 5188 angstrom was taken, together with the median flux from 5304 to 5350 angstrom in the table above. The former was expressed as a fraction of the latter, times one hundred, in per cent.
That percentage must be 93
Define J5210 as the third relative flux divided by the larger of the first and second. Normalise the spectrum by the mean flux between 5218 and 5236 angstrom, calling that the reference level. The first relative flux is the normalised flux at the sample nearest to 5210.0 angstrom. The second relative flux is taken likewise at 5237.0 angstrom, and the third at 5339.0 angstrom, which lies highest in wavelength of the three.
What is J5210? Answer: 0.97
